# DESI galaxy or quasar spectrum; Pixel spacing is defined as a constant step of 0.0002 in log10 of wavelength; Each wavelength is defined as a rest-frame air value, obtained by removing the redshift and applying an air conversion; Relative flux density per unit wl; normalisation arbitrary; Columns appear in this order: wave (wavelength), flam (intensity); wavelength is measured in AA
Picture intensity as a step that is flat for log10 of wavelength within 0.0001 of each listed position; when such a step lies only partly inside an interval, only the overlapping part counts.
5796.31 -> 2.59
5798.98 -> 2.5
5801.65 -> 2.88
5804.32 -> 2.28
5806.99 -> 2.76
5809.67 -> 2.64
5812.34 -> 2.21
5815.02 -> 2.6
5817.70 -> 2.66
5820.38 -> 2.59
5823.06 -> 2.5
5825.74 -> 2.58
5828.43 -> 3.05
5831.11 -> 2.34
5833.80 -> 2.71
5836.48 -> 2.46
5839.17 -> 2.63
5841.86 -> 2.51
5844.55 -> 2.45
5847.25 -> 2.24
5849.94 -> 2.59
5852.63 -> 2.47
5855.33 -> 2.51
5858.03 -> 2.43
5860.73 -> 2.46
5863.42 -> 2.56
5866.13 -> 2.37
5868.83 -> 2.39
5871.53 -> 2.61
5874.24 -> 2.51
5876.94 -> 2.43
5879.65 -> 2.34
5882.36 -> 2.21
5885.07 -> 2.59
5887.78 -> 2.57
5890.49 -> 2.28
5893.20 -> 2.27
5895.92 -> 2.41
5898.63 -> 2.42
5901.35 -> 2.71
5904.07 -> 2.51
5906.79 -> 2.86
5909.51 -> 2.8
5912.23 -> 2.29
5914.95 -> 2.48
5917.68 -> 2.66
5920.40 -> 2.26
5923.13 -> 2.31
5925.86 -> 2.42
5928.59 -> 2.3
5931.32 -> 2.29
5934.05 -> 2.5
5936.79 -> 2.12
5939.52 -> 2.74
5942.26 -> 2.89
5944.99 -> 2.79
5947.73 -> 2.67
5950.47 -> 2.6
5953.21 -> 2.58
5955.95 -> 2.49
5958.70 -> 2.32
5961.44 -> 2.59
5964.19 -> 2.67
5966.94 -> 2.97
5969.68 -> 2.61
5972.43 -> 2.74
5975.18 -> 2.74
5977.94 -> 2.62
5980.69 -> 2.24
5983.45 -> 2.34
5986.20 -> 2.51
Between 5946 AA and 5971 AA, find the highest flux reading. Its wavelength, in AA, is 5966.94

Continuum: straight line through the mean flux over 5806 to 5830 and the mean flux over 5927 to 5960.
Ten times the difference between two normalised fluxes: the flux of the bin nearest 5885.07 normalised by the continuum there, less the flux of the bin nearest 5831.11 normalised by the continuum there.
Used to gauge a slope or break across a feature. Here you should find 1.1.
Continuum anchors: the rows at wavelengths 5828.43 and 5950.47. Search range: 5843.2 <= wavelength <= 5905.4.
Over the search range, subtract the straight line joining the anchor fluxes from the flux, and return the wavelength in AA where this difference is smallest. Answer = 5847.25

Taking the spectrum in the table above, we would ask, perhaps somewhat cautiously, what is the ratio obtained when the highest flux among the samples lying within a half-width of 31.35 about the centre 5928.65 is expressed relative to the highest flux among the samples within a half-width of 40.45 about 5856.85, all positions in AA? 0.95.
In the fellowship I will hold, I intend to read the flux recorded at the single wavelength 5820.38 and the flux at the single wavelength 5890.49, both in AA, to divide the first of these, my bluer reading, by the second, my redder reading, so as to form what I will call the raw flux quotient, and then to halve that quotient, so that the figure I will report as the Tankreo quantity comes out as 0.57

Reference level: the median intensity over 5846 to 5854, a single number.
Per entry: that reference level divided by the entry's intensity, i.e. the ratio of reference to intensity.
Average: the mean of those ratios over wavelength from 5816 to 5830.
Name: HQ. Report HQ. 0.93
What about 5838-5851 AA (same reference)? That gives 1.00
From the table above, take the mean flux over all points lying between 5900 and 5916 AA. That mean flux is 2.61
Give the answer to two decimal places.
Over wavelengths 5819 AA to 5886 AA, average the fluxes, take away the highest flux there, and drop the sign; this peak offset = 0.55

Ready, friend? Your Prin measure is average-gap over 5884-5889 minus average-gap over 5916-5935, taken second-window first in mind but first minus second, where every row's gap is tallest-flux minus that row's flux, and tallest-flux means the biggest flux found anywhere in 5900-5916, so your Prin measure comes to -0.19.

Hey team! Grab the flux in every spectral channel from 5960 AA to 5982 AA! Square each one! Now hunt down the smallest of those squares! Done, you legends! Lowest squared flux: 5.02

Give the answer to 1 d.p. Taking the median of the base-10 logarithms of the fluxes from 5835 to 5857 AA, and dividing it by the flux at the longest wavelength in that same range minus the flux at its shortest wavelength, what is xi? 7.9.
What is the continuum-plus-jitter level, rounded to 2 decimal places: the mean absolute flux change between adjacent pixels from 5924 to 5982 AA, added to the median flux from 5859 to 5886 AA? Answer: 2.63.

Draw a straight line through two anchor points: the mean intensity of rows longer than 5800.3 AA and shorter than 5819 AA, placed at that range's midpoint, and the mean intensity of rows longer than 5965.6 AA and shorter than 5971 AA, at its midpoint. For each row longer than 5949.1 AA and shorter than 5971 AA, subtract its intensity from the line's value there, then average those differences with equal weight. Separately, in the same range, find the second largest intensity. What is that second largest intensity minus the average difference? 2.49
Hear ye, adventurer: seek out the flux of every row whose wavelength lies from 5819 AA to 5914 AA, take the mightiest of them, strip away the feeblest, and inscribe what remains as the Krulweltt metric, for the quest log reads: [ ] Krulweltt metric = 0.84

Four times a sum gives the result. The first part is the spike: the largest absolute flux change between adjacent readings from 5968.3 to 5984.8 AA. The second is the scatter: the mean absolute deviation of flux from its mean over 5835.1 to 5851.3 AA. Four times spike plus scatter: 1.91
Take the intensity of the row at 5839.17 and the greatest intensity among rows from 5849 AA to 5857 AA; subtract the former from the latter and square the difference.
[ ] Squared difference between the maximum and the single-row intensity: 0.00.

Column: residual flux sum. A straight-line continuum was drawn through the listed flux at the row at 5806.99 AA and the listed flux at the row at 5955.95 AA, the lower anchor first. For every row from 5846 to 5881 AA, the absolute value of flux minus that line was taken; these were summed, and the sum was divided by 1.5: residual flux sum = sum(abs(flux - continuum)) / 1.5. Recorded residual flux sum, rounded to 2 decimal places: 1.76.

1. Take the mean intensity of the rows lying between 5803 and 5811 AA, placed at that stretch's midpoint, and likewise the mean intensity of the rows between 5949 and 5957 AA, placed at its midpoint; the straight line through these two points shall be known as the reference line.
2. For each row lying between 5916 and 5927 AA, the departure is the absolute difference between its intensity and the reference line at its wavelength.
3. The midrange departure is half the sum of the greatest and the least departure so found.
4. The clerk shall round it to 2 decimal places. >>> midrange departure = 0.20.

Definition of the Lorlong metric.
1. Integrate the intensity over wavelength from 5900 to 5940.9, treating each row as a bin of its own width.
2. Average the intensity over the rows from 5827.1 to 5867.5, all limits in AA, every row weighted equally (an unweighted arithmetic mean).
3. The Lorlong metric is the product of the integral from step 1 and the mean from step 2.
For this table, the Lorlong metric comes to 256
